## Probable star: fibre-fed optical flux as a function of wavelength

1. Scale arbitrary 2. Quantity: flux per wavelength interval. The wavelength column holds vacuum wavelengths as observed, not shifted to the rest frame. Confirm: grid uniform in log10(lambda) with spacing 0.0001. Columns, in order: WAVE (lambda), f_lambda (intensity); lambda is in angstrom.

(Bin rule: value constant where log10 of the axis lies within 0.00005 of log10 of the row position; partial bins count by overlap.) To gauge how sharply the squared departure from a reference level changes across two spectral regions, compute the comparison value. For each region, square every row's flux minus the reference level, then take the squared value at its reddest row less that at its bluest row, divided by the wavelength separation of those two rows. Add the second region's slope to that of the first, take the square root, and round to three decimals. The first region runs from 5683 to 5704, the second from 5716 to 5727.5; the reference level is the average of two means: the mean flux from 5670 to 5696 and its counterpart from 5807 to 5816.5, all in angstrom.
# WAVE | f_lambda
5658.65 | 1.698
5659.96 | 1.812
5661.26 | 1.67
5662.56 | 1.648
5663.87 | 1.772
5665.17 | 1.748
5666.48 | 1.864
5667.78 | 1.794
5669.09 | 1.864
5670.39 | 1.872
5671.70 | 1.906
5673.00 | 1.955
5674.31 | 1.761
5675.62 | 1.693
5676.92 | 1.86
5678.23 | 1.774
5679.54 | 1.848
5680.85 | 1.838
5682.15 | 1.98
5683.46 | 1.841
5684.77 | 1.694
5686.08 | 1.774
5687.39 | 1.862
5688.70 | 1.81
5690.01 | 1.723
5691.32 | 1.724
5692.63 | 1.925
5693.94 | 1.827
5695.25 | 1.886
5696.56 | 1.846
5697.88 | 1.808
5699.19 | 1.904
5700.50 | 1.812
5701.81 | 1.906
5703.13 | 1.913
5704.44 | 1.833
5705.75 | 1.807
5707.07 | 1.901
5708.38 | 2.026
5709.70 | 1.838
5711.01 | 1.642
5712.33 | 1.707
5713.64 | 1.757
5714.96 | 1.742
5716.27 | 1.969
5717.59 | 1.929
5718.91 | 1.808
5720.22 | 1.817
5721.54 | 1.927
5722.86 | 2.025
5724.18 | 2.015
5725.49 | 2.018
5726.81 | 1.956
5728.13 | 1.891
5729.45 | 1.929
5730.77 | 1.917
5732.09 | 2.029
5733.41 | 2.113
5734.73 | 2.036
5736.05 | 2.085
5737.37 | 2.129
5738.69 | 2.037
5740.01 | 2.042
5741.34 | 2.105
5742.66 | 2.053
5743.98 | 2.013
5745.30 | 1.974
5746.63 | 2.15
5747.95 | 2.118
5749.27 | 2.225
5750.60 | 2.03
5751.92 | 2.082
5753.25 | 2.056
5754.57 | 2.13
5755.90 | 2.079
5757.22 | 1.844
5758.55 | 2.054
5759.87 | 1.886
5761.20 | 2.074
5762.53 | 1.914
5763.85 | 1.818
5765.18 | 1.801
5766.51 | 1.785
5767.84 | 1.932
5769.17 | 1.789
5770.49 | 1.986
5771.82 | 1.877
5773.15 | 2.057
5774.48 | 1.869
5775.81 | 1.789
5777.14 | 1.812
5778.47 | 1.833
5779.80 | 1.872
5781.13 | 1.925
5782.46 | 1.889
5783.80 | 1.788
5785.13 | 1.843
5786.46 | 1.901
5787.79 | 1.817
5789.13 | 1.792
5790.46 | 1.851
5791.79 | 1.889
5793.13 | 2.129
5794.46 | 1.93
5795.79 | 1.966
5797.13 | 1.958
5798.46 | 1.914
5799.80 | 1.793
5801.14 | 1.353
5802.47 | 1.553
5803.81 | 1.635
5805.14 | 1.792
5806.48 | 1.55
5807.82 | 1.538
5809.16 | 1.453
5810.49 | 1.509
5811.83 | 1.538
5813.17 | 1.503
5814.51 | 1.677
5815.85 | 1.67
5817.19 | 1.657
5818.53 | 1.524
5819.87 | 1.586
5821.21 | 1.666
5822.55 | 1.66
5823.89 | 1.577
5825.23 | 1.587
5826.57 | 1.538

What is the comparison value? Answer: 0.026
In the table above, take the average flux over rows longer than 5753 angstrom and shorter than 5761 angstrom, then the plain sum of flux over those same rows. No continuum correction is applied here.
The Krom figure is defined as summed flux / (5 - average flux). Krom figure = 4.03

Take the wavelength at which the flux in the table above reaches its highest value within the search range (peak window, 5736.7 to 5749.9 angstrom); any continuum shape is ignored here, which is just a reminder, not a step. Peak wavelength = 5749.27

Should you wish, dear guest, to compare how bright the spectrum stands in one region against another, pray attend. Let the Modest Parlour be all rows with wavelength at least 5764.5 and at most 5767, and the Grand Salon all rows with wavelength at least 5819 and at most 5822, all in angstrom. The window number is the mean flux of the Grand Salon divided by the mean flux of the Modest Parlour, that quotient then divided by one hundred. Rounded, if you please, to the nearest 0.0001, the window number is 0.0091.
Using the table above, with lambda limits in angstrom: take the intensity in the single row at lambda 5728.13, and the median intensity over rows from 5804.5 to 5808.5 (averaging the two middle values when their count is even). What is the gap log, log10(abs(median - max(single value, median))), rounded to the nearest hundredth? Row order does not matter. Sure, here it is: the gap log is -0.47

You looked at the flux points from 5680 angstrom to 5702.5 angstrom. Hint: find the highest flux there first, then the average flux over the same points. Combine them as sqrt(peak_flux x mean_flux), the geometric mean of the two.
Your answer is 1.91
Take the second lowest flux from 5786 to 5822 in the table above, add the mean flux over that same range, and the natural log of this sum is 1.151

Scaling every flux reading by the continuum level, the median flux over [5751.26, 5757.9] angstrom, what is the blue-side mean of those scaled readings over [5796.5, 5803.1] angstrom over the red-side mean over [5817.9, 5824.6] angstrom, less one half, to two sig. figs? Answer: 0.57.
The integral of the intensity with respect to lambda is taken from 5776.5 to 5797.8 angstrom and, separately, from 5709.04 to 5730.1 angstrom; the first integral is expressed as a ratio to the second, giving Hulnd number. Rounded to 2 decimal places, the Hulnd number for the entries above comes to 1.02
